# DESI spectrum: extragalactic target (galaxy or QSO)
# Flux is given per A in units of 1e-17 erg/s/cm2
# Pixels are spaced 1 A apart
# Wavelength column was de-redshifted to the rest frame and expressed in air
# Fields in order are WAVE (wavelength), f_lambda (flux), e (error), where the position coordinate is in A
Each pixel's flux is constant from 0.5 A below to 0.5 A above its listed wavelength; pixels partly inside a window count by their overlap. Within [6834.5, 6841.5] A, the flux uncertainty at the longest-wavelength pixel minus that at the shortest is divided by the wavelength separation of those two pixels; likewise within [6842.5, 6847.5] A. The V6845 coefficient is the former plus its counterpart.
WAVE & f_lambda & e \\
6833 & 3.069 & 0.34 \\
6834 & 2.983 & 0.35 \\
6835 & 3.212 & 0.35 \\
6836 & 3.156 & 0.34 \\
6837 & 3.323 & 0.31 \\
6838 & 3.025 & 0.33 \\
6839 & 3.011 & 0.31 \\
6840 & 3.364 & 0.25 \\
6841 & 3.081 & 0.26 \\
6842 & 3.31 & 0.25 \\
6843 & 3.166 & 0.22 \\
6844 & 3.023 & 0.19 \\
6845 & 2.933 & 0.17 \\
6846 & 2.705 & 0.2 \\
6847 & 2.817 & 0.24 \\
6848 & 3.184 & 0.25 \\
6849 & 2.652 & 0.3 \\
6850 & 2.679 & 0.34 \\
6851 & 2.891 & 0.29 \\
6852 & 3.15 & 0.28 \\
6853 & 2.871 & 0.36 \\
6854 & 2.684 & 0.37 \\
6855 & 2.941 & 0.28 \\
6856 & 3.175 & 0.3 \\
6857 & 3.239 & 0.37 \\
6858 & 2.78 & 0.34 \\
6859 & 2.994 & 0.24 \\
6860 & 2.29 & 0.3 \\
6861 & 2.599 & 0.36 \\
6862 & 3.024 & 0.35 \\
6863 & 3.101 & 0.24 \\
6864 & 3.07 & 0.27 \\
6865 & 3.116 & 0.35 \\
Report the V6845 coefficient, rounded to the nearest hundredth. -0.01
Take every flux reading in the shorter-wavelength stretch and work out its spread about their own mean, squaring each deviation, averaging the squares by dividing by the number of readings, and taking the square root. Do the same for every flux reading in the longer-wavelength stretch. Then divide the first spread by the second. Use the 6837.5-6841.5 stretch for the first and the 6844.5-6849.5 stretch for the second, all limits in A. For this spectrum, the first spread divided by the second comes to 0.76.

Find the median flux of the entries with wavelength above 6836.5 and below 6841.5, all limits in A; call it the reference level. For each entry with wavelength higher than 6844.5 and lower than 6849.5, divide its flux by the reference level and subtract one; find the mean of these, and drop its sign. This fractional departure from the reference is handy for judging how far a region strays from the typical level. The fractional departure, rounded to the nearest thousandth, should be 0.072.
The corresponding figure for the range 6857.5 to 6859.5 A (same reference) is 0.063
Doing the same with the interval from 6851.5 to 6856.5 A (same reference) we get 0.038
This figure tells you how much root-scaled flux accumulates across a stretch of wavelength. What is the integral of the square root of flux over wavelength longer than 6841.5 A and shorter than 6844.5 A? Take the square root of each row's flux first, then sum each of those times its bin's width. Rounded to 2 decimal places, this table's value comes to 5.34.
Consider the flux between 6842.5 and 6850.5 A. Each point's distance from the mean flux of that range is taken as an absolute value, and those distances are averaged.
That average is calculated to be 0.18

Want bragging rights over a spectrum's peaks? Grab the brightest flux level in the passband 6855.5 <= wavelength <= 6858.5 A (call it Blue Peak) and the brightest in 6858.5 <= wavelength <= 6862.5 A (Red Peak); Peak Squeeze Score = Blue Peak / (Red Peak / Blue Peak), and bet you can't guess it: 3.47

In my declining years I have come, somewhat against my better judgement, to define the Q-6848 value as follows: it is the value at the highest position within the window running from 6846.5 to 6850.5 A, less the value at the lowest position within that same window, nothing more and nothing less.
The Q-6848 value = -0.1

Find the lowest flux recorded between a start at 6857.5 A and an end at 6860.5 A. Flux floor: 2.29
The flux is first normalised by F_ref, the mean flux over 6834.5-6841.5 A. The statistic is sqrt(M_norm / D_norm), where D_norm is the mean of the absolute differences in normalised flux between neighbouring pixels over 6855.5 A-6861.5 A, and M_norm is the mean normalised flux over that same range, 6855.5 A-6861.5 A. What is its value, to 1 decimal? 2.9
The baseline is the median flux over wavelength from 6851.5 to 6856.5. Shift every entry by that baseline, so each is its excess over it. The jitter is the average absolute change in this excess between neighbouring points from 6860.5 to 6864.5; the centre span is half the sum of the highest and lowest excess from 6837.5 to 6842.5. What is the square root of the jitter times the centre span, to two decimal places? 0.21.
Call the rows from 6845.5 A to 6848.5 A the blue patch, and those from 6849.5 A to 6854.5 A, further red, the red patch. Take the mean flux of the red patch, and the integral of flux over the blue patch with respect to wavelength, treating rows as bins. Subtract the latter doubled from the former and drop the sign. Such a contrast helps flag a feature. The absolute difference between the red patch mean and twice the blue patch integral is 15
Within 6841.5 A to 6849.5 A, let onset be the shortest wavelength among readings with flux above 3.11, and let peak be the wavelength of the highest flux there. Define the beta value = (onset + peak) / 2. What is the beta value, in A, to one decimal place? 6842.0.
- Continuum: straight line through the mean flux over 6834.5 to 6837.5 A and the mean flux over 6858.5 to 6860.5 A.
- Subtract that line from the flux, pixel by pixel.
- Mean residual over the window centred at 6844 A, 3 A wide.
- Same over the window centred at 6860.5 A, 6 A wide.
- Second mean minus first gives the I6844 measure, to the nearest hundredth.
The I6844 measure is 0.17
